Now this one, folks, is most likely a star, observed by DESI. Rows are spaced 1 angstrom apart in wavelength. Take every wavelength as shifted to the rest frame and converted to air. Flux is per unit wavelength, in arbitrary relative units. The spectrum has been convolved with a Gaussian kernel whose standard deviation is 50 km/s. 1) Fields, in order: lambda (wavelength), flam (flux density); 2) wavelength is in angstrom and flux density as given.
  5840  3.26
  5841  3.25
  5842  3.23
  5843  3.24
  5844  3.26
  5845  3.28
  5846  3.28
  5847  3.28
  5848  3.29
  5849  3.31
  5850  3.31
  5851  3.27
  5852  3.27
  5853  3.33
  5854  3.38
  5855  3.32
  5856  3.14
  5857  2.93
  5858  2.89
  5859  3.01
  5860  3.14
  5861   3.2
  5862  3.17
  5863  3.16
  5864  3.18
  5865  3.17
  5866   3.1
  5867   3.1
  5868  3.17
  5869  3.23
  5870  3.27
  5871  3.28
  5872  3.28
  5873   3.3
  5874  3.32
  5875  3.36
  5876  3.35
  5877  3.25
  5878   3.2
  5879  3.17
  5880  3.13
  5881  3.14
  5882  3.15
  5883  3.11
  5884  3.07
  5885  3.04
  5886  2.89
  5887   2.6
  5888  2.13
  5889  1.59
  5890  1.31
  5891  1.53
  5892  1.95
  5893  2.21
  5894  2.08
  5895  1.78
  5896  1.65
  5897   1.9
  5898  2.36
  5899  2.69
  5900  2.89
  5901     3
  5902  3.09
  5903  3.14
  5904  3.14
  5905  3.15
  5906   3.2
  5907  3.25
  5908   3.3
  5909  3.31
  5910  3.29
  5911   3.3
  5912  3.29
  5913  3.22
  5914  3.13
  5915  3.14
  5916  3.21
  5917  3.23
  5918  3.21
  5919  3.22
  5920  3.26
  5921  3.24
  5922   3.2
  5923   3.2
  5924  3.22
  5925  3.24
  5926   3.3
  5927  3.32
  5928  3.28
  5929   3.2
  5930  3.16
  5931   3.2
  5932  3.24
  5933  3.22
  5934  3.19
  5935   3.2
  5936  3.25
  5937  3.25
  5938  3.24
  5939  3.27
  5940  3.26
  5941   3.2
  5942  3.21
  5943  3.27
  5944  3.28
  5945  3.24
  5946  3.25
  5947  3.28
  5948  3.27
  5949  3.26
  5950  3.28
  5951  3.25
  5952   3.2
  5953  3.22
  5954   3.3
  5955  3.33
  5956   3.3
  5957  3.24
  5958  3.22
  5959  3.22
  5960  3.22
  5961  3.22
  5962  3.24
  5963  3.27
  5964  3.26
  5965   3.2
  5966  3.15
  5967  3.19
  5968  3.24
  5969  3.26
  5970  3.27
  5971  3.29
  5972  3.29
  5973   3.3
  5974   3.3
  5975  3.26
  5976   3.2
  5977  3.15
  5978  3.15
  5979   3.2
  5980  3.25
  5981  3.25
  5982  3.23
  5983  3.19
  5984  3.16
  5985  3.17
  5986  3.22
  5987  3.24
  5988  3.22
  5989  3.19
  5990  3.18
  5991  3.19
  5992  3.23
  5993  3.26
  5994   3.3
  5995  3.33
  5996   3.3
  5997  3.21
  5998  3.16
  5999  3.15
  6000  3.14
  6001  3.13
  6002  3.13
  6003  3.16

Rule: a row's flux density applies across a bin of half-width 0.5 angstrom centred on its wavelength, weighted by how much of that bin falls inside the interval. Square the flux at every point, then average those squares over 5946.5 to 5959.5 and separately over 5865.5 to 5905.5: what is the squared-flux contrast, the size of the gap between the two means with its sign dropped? 2.5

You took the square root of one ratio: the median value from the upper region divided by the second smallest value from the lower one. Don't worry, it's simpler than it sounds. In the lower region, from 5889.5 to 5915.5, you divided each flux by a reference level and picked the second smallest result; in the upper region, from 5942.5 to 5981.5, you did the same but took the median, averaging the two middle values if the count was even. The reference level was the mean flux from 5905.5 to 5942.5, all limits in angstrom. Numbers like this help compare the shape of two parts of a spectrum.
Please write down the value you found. 1.5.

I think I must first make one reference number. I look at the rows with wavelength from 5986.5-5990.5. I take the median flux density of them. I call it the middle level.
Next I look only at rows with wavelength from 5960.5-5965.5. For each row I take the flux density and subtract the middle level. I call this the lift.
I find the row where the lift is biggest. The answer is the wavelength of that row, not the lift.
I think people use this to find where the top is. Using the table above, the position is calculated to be 5963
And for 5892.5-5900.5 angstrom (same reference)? 5900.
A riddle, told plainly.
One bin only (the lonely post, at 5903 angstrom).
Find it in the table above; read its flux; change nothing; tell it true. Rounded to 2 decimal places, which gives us 3.14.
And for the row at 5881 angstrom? 3.14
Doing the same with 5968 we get 3.24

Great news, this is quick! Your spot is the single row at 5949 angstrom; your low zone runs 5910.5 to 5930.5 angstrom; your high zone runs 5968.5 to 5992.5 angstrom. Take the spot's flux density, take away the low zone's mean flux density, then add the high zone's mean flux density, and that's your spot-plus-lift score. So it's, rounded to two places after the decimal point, 3.26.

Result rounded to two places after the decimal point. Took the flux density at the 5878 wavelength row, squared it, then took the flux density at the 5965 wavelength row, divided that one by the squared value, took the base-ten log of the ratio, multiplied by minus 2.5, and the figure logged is 1.26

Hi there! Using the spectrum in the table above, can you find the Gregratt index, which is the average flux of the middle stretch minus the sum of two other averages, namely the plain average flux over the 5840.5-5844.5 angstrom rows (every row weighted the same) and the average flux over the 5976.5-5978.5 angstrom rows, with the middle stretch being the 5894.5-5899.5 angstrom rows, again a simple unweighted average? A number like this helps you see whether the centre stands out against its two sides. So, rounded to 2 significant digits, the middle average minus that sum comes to -4.3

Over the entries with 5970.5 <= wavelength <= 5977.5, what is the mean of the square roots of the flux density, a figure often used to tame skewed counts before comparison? 1.80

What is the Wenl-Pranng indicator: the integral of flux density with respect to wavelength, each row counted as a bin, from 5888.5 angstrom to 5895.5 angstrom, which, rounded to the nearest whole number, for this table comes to 12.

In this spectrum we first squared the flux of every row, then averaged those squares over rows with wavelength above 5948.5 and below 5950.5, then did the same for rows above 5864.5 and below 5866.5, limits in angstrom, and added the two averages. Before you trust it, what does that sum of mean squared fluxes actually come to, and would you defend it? 20.5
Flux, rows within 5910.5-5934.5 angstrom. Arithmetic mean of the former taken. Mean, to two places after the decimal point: 3.23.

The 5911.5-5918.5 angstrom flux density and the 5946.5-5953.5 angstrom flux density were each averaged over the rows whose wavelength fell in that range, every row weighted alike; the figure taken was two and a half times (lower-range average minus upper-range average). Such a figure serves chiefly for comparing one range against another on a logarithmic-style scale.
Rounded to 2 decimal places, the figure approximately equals -0.12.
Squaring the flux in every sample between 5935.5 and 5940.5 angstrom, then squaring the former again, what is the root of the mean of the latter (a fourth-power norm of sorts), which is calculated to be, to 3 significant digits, 10.6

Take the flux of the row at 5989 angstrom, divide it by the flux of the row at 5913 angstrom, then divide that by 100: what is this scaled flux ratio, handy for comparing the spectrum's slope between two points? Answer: 0.0099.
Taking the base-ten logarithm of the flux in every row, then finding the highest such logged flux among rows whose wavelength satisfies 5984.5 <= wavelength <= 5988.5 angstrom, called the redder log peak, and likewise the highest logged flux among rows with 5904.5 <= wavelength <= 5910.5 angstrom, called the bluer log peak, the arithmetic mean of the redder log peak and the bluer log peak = 0.515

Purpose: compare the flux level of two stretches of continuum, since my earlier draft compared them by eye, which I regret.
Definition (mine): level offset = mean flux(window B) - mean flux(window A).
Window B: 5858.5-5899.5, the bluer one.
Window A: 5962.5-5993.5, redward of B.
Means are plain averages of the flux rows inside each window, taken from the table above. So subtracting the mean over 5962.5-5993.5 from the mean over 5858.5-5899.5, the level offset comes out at -0.43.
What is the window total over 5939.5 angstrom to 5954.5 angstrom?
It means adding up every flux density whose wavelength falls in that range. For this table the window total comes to 48.8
